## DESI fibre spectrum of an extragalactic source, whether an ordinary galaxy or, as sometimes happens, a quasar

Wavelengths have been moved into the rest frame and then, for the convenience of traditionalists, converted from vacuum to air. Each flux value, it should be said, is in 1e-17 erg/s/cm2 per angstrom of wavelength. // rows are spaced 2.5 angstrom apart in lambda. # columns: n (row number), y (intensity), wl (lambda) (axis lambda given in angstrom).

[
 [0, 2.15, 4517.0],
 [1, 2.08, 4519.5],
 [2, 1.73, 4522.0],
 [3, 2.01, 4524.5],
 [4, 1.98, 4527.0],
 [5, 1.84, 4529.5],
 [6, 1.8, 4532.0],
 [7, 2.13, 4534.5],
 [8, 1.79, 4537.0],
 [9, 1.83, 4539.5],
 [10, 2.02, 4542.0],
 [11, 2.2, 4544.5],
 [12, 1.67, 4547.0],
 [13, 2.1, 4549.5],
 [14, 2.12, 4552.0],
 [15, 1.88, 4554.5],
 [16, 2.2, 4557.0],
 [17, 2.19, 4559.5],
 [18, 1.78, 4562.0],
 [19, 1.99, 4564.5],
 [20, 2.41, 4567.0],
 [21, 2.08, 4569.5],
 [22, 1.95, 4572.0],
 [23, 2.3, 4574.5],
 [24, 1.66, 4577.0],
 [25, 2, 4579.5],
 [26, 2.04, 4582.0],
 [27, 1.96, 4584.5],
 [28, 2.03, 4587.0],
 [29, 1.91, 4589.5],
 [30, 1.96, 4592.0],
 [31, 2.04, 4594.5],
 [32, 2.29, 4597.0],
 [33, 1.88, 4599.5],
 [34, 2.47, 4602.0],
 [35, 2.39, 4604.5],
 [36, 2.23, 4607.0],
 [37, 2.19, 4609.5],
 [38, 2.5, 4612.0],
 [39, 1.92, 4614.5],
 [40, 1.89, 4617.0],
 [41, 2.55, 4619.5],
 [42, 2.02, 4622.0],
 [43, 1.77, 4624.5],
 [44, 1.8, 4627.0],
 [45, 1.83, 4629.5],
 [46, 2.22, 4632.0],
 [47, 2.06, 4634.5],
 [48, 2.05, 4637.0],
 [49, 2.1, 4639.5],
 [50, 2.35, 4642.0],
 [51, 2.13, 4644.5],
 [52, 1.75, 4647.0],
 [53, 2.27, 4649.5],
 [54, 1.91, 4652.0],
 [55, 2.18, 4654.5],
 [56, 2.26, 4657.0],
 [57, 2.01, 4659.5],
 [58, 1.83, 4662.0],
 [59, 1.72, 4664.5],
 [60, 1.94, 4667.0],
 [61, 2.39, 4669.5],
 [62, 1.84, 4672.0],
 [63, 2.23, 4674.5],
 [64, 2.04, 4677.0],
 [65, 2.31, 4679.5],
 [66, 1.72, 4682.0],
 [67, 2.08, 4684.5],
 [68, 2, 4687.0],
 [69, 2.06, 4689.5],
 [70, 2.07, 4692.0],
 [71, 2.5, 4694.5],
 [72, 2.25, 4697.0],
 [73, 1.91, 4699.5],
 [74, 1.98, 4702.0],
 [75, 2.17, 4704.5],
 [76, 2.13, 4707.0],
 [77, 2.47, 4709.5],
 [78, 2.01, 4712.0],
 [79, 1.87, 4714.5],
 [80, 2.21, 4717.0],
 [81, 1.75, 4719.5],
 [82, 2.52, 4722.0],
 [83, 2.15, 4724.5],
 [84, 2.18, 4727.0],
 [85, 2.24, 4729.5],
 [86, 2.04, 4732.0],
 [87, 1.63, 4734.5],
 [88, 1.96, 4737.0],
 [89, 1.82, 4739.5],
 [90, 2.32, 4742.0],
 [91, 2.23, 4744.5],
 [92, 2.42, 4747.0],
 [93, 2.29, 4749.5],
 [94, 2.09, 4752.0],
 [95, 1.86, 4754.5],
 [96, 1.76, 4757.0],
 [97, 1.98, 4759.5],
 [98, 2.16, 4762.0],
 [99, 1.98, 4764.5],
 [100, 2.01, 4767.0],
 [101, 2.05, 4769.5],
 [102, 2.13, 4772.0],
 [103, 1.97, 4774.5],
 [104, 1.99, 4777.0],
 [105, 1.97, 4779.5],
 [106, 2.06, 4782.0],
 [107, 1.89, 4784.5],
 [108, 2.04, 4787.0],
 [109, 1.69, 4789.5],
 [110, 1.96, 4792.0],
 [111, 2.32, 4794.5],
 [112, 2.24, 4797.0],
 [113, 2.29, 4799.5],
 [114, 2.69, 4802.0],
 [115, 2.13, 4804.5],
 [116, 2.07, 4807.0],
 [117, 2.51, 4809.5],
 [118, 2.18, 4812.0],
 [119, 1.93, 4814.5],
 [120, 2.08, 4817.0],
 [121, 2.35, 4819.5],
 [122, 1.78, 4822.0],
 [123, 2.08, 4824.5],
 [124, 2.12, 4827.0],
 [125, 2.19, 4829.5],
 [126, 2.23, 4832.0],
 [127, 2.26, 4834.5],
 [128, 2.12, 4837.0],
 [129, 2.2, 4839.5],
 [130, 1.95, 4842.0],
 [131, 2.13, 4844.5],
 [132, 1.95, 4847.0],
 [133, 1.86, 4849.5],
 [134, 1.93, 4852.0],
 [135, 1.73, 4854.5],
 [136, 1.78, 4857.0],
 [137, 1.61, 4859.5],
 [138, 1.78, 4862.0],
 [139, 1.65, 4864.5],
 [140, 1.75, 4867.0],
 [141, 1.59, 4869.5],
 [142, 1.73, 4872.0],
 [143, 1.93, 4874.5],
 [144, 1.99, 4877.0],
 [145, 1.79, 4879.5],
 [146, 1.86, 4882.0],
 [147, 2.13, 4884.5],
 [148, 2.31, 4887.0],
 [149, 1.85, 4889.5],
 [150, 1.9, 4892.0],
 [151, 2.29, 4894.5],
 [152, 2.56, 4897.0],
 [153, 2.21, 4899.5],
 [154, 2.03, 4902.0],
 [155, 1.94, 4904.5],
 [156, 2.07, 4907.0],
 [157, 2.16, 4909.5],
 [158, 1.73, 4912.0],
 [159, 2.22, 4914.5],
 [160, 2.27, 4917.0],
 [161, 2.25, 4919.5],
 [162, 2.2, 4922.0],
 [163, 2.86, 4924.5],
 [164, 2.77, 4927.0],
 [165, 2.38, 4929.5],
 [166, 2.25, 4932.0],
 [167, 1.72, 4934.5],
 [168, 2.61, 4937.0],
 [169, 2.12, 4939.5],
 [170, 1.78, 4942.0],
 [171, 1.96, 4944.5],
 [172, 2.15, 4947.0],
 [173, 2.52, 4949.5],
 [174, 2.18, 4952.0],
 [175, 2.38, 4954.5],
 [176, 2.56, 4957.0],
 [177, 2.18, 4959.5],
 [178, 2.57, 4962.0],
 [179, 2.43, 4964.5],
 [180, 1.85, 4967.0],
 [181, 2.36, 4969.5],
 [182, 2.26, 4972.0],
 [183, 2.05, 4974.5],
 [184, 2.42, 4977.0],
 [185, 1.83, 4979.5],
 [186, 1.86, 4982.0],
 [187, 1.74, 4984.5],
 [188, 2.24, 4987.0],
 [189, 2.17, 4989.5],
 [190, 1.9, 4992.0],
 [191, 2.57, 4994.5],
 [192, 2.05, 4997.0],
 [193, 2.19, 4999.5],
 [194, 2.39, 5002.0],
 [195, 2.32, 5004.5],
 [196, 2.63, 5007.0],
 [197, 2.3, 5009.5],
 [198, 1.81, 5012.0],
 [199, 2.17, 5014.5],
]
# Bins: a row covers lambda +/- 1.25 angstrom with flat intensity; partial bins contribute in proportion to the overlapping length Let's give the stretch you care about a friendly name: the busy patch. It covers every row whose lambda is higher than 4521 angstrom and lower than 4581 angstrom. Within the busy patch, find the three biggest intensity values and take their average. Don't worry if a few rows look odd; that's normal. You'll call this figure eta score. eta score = 2.30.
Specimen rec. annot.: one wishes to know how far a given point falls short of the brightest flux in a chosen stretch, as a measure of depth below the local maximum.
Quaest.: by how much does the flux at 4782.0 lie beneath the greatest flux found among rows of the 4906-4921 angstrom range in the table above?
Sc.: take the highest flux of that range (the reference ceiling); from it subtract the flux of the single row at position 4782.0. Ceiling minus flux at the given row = 0.21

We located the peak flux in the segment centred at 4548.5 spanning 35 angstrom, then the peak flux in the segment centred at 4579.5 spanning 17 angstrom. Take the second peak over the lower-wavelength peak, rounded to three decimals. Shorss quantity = 1.045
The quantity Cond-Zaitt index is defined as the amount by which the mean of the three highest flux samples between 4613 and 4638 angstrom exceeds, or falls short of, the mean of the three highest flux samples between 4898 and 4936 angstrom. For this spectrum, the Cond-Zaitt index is -0.39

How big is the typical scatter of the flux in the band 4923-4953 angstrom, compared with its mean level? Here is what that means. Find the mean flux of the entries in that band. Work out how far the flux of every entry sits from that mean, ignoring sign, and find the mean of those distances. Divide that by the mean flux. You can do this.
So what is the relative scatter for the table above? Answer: 0.129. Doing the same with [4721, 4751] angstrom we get 0.089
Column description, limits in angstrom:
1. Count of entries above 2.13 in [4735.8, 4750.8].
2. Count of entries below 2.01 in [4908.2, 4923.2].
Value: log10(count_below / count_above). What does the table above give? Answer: -0.6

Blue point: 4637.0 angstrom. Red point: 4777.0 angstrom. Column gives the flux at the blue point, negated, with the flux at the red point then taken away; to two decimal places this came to -4.04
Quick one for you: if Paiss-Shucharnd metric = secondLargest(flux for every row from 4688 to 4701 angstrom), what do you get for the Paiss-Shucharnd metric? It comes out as 2.25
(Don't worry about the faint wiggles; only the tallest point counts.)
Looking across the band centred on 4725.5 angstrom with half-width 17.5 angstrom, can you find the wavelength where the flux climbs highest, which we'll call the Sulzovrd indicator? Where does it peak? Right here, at 4722.0 angstrom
